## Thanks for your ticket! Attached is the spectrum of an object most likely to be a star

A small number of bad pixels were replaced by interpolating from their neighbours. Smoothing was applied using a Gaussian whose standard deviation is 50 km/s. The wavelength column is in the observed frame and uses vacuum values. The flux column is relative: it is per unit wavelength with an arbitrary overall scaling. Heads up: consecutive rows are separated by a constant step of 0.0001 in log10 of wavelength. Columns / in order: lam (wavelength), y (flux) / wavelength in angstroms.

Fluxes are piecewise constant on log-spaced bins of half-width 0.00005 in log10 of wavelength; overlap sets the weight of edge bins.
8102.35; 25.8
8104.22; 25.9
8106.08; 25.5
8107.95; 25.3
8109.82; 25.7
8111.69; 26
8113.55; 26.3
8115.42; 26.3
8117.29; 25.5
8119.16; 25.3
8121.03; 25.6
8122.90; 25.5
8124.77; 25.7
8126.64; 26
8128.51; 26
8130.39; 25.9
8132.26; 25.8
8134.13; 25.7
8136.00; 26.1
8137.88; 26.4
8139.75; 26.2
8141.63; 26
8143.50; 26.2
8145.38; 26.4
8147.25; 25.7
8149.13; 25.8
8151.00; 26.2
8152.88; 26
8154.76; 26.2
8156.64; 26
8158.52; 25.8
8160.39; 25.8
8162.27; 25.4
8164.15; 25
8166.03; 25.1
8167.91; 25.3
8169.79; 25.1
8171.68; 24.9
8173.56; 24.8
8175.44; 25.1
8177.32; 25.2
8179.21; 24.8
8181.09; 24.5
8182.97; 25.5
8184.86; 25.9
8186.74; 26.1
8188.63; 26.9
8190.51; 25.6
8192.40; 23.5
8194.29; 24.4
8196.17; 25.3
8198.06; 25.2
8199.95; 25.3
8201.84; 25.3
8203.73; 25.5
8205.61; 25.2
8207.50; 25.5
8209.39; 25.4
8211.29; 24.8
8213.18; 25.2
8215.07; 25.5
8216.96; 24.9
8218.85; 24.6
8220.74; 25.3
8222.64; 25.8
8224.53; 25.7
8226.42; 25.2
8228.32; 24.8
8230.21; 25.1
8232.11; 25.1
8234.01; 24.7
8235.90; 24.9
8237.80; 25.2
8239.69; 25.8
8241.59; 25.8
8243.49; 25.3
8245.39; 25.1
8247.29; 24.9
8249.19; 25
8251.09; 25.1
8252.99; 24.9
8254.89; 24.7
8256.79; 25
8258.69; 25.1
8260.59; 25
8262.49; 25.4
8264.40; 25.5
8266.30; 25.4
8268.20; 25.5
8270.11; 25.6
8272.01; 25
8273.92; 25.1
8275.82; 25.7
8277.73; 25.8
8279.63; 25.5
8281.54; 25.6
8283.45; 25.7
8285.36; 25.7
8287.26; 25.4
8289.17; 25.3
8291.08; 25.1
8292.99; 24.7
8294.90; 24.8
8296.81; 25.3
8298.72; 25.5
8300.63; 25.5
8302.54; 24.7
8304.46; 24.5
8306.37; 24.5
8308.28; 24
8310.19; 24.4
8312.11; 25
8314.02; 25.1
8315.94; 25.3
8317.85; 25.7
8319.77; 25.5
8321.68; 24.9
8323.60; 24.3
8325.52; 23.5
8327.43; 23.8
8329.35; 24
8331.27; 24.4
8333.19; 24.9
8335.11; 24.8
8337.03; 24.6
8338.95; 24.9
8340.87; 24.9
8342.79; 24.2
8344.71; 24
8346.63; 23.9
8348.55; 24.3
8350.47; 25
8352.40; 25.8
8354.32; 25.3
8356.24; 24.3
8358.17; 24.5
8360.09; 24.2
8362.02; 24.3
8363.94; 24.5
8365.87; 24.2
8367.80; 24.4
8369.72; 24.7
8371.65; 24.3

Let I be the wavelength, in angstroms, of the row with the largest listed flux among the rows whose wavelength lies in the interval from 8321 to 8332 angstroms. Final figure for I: 8321.68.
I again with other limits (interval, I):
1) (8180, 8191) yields 8188.63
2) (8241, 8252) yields 8241.59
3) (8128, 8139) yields 8137.88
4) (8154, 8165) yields 8154.76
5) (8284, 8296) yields 8285.36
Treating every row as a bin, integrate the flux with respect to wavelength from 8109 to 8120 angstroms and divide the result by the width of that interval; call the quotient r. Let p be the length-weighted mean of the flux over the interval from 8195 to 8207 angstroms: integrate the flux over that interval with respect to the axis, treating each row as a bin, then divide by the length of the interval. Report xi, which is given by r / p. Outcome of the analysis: 1.022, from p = 25.3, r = 25.9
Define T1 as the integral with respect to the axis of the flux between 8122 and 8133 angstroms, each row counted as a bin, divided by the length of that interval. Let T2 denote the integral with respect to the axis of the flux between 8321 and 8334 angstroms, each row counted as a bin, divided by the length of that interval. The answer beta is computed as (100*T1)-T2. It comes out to 2557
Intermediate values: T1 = 25.8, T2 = 24.2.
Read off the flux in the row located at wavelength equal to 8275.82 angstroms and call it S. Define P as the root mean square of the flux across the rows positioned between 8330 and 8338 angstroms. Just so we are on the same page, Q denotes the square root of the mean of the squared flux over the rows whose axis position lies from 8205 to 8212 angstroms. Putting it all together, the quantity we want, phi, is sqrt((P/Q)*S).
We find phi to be 5.01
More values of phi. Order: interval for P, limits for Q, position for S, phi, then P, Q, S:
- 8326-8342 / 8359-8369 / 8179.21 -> 5.00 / 24.5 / 24.3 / 24.8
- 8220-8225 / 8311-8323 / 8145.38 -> 5.17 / 25.6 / 25.3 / 26.4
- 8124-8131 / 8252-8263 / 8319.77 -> 5.14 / 25.9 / 25.0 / 25.5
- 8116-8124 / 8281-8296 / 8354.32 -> 5.05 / 25.5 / 25.3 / 25.3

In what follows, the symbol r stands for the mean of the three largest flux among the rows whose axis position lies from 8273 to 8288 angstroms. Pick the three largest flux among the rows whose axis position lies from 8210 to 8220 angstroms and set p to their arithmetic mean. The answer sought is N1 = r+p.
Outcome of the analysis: 50.9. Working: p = 25.2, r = 25.7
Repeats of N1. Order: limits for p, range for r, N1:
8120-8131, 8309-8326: 51.5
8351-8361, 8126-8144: 51.5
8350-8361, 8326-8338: 50.1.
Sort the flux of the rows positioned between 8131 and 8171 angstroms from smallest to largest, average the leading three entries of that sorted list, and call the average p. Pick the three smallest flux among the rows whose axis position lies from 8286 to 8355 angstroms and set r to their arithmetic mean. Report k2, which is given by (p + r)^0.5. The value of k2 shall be 6.99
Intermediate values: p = 25.1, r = 23.7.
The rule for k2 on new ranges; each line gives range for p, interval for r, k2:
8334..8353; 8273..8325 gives 6.95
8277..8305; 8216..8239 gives 7.02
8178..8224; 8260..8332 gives 6.92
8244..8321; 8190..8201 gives 6.98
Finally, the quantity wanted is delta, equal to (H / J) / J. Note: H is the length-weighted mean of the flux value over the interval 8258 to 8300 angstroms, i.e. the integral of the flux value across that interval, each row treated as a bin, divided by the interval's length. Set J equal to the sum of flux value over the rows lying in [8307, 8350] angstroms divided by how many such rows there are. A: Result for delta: 0.042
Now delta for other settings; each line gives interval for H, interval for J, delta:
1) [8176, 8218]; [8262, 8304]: 0.039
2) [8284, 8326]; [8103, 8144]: 0.037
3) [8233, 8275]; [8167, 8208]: 0.040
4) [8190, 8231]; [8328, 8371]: 0.042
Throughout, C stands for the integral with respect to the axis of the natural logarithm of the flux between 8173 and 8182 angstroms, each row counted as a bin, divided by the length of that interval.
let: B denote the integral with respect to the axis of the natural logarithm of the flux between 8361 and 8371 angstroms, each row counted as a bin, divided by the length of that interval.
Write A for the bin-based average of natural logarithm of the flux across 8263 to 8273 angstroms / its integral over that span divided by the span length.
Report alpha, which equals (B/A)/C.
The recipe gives 0.307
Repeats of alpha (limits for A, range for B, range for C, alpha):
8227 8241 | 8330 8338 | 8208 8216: 0.308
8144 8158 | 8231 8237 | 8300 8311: 0.308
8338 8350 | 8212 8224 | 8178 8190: 0.312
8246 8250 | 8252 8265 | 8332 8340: 0.312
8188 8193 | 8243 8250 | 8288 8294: 0.309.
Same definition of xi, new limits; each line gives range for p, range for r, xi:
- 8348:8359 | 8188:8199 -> 1.009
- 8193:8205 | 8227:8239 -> 0.994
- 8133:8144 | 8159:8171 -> 0.969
